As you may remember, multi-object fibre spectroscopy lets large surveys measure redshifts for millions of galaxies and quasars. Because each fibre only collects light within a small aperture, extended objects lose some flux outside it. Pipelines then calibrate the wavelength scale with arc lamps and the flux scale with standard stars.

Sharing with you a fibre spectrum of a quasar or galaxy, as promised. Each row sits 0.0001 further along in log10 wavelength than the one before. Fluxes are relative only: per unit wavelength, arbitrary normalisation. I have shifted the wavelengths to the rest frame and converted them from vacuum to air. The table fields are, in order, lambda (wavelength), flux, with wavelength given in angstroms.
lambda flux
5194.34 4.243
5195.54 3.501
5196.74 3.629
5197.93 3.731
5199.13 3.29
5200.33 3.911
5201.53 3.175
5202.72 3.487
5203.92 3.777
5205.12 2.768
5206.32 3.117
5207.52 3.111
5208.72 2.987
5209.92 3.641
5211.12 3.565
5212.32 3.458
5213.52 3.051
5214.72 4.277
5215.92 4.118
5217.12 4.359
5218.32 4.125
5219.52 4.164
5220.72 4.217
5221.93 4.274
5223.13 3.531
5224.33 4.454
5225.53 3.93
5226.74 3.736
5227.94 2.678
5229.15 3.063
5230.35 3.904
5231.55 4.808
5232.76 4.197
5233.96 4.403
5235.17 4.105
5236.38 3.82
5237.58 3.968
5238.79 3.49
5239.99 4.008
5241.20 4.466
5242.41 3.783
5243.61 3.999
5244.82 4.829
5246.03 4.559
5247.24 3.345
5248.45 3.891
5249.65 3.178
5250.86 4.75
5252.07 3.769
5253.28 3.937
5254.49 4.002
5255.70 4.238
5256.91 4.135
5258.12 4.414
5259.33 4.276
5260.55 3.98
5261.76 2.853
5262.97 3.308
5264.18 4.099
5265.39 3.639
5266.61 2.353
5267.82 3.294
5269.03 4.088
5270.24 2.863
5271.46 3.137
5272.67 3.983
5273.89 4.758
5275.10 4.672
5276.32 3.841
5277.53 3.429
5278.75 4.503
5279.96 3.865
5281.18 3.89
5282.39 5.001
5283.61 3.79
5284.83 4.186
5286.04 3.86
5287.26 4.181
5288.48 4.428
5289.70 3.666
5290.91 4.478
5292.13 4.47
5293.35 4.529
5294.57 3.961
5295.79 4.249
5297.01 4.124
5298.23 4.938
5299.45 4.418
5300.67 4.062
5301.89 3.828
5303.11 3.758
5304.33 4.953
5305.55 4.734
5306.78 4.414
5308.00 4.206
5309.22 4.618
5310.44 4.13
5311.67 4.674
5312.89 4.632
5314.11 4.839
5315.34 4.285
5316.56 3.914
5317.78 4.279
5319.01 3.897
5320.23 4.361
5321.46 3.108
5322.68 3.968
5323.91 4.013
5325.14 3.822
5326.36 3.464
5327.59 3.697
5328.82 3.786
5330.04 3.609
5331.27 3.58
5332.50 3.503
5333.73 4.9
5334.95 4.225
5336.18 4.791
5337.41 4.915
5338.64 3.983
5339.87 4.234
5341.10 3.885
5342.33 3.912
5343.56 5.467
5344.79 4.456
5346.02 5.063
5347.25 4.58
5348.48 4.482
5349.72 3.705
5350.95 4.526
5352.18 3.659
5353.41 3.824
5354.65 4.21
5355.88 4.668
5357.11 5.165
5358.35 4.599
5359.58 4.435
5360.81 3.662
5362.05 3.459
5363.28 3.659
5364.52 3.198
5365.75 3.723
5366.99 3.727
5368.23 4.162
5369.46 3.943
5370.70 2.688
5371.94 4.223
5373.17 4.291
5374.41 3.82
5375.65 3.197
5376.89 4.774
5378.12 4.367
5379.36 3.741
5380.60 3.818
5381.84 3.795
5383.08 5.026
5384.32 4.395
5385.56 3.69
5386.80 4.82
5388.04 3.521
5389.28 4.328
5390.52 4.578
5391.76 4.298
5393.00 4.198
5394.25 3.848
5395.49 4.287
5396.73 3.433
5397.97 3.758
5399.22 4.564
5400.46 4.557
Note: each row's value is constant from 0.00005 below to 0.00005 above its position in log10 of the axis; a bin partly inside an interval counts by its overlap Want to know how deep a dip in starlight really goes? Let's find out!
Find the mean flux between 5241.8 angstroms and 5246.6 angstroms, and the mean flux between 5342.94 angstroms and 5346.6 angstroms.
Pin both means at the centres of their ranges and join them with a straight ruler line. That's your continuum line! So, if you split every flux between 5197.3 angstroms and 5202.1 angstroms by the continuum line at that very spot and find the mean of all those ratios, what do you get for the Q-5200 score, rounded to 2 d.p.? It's 0.89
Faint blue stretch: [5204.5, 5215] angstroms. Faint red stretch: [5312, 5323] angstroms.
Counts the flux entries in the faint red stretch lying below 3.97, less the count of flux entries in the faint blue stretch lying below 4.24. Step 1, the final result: -4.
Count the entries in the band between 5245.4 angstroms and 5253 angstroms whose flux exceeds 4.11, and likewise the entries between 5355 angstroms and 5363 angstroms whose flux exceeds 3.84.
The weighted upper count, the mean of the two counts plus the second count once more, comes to 7.0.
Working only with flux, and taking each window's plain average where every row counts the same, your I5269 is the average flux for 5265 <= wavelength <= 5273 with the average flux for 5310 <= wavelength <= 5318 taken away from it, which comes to -1.1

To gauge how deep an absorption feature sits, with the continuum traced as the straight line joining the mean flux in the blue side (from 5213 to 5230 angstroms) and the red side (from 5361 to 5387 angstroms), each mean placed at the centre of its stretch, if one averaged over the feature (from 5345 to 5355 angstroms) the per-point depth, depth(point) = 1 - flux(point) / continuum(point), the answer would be -0.09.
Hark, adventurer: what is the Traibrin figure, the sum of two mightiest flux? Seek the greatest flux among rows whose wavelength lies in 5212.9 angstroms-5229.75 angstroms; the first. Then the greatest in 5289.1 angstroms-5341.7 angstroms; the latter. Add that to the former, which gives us 9.41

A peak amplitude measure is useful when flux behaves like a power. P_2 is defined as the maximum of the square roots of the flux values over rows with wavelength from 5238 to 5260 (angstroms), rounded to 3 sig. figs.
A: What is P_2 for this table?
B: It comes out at 2.20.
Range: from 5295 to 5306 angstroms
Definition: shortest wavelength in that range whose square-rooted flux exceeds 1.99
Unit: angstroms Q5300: 5295.79 angstroms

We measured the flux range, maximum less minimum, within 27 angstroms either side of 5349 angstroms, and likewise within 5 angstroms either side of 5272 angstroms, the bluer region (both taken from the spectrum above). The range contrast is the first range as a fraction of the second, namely 1.47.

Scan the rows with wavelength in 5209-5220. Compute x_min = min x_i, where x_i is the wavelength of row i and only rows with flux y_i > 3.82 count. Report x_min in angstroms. 5214.72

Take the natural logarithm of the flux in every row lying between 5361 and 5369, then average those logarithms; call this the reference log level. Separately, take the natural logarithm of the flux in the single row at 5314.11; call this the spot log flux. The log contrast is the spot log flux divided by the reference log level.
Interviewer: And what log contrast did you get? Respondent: 1.22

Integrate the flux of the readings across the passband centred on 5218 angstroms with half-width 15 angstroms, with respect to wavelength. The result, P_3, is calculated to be 112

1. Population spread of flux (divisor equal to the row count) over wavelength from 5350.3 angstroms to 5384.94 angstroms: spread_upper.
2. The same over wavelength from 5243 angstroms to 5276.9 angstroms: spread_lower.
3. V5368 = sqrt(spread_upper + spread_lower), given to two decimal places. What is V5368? 1.09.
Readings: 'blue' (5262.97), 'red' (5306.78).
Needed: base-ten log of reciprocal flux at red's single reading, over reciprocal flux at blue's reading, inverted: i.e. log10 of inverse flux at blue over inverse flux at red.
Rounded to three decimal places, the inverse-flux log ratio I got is 0.125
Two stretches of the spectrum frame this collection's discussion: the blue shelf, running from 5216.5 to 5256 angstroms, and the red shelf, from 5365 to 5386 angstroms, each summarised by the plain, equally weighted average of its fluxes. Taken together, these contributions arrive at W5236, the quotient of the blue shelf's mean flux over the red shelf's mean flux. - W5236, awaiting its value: 1.01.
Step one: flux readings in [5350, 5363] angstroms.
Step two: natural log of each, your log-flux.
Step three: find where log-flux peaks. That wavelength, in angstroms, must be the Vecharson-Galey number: 5357.11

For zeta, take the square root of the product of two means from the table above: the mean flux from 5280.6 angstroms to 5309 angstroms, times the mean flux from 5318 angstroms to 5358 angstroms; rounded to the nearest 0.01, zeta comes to 4.22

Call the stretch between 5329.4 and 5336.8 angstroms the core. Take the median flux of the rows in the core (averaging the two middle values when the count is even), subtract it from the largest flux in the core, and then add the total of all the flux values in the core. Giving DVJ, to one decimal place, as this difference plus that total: 25.6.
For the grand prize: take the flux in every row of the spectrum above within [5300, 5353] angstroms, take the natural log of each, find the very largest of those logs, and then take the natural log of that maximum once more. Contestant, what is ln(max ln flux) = 0.530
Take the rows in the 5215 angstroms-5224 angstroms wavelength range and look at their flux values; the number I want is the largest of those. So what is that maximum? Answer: 4.359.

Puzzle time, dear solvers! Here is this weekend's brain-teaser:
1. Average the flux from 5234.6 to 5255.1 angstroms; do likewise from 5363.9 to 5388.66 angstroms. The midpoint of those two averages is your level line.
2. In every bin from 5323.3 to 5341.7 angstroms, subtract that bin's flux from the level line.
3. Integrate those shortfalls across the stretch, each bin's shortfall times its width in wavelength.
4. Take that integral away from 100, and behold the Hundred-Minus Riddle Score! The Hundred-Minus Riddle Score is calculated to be 101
